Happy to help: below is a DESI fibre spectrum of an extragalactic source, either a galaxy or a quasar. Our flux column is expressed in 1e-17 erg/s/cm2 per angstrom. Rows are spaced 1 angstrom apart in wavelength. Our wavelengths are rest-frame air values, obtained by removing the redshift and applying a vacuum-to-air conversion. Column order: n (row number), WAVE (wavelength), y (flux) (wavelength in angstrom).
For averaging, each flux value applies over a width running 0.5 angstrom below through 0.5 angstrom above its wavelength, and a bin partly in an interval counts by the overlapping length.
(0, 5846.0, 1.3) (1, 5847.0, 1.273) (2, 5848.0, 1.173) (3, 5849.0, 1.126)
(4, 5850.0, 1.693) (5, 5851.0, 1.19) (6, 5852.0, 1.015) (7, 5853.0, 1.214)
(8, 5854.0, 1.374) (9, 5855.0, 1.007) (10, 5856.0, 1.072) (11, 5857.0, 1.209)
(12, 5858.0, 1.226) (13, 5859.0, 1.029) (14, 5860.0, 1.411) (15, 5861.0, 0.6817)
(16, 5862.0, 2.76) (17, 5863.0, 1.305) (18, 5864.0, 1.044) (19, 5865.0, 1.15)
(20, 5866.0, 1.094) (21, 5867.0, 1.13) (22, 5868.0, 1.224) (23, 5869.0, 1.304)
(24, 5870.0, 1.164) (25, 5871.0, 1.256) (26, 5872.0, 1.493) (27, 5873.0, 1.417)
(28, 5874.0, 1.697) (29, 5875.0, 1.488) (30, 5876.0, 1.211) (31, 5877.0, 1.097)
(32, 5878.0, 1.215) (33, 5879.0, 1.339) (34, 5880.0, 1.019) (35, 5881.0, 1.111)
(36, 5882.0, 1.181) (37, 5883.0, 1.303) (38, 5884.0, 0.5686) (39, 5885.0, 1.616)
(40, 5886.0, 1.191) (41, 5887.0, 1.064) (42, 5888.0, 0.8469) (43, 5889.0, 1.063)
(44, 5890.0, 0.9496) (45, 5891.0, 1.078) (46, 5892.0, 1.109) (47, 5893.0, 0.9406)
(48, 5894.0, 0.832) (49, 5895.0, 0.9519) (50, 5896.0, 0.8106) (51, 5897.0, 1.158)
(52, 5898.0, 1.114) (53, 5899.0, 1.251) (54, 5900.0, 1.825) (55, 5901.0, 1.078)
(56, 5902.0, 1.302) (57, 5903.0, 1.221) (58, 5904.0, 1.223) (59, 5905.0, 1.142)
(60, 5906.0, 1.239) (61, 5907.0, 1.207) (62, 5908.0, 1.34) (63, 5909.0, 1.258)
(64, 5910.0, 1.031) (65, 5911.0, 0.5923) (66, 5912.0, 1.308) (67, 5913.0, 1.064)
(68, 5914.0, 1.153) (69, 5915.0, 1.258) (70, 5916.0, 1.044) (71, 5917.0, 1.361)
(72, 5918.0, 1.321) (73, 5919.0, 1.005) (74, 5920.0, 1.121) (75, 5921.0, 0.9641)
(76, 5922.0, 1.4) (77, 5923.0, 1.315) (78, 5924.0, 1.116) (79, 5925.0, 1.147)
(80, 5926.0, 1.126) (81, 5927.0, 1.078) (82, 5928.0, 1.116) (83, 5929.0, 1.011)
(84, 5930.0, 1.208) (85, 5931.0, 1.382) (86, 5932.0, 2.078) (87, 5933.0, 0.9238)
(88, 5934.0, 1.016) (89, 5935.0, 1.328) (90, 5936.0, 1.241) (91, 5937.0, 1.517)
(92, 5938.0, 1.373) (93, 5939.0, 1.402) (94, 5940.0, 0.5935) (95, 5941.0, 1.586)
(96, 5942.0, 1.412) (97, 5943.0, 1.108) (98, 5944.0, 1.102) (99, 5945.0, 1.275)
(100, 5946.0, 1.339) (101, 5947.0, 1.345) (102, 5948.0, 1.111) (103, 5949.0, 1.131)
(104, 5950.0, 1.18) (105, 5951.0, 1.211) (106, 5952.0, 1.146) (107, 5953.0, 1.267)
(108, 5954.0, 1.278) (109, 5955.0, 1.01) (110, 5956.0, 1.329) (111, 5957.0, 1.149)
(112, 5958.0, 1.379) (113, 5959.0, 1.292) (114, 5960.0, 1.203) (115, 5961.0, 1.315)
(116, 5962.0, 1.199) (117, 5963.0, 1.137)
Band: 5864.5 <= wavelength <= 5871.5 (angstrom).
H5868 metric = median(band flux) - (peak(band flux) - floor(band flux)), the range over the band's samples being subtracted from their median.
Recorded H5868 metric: 1.0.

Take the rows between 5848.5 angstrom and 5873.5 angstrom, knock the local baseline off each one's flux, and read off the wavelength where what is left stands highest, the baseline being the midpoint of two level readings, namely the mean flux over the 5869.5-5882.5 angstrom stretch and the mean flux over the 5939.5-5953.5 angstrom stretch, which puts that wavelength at 5862.0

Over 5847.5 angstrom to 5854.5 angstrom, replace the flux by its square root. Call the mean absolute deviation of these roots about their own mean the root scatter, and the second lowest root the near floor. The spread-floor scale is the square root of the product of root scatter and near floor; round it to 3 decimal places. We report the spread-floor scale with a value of 0.270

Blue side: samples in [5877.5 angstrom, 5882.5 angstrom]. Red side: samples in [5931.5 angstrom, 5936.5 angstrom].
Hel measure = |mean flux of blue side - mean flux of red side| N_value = 0.144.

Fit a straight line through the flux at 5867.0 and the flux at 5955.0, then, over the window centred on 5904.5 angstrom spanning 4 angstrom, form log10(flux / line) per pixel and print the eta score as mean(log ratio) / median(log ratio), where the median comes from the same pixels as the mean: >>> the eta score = 0.90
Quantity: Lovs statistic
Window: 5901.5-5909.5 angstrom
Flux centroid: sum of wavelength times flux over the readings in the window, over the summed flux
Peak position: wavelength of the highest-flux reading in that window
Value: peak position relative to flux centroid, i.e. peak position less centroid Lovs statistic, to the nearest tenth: 2.5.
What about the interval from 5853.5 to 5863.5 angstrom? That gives 3.1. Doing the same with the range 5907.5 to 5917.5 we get 4.4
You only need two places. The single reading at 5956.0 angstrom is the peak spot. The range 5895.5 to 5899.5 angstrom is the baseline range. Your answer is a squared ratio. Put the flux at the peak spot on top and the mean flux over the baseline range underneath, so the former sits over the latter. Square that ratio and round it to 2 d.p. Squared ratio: 1.50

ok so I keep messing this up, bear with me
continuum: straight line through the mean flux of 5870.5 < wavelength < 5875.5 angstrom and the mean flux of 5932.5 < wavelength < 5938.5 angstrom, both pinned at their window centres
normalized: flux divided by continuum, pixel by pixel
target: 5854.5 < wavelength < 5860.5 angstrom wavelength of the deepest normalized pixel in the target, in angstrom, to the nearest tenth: 5855.0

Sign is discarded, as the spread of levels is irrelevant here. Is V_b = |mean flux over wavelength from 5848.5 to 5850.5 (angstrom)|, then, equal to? 1.41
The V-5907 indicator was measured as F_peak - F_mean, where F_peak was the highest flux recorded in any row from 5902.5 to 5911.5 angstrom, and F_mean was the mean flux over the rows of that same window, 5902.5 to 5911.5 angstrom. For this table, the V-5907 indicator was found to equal 0.2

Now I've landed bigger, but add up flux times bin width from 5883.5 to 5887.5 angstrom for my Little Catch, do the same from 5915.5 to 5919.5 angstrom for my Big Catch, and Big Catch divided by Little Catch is 1.07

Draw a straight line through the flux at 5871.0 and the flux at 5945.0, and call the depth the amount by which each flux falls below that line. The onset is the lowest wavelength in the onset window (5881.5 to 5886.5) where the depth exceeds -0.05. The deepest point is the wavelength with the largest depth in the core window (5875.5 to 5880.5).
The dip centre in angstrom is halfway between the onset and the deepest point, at 5881.0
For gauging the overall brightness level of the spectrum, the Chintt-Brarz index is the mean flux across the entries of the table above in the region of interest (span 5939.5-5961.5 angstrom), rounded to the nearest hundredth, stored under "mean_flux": 1.22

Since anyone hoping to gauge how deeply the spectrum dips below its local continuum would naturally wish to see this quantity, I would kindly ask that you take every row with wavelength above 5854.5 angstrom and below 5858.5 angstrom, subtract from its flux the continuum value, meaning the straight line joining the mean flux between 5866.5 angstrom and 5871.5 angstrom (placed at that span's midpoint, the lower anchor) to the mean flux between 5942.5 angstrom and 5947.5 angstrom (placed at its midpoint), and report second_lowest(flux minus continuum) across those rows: -0.14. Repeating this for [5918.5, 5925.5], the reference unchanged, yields -0.22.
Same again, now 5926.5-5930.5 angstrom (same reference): -0.15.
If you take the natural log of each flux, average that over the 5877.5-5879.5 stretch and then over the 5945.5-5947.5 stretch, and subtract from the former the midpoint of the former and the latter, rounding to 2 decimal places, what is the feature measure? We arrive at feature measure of -0.03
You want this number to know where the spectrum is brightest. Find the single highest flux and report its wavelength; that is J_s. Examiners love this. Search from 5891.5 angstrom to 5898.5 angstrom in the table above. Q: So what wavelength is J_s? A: 5897.0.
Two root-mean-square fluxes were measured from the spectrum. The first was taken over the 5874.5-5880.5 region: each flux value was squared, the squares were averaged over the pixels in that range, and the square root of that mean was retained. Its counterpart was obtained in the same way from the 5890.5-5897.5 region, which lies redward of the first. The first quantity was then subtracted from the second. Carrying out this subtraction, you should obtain -0.2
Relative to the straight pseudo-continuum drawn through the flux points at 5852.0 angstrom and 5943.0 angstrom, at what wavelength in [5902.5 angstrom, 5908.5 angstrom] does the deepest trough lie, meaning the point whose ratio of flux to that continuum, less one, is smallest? 5905.0 angstrom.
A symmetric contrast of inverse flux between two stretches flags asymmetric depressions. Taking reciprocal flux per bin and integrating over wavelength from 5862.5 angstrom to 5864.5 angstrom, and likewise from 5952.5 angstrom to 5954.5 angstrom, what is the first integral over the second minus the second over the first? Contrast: 0.2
